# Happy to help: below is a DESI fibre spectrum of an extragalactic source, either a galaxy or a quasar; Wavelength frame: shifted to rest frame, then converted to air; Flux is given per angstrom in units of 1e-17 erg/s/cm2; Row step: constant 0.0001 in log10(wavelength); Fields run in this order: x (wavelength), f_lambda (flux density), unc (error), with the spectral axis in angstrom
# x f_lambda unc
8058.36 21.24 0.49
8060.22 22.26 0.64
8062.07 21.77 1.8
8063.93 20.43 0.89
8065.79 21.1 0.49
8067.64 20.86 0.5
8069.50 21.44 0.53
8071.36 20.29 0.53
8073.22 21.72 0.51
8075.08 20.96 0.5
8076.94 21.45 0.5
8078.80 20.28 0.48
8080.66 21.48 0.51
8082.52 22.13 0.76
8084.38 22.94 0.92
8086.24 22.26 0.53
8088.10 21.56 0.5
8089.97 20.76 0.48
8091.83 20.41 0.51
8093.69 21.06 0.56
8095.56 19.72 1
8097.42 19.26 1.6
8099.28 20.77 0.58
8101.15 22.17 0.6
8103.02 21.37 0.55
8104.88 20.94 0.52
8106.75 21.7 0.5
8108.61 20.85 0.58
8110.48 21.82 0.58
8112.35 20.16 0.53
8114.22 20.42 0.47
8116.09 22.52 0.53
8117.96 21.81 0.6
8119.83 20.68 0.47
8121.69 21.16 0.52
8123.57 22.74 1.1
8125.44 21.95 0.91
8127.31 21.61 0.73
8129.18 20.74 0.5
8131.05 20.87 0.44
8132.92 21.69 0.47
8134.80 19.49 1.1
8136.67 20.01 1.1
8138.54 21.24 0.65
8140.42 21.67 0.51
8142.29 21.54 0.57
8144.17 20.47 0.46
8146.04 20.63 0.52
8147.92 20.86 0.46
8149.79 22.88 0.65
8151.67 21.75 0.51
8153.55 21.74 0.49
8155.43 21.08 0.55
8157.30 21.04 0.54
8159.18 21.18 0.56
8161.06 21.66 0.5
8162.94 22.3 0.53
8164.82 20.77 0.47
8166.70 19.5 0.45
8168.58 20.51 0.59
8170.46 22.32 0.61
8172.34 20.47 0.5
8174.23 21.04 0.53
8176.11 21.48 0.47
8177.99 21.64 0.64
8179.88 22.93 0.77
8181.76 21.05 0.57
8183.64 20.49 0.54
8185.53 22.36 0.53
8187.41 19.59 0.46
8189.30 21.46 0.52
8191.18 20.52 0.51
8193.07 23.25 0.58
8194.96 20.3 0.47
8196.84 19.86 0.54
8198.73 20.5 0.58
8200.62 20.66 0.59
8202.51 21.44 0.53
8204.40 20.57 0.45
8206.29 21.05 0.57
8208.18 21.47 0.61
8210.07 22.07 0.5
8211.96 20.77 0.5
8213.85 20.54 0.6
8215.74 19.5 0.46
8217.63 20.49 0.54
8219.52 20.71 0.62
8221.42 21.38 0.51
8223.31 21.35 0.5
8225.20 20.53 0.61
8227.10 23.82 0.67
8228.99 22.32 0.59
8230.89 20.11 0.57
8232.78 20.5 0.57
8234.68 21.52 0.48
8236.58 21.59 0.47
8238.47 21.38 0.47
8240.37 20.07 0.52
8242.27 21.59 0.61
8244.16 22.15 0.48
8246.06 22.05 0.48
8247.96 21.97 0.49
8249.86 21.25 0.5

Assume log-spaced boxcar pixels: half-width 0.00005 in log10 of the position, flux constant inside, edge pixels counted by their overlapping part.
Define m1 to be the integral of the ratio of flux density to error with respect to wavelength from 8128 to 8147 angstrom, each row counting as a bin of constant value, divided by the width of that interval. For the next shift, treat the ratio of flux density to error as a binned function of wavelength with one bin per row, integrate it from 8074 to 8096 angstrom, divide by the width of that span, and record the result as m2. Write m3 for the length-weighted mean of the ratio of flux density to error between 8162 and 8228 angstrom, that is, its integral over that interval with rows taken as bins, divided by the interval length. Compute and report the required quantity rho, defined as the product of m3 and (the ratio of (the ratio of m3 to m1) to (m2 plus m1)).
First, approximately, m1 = 36.7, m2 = 37.8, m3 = 39.1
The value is 0.56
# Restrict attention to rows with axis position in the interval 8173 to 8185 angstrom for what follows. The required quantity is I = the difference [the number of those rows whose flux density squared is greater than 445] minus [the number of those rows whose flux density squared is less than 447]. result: 0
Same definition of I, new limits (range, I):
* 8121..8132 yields 2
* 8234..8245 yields 4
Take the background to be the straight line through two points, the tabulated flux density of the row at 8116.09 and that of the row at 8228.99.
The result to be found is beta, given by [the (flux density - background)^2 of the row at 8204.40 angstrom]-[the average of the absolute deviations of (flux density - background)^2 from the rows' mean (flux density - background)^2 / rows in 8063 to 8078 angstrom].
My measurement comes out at 1.9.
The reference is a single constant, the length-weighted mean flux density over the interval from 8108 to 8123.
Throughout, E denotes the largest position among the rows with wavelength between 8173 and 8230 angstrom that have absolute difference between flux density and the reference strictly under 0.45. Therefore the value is 8223.31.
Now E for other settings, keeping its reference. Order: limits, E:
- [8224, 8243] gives 8242.27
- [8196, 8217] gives 8211.96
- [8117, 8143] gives 8142.29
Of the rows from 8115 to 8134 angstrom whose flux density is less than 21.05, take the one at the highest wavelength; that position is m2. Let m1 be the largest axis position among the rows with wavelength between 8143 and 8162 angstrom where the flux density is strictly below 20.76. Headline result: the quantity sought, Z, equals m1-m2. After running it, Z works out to 15.0 angstrom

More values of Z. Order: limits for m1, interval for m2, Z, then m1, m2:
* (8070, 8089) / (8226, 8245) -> -161.6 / 8078.80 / 8240.37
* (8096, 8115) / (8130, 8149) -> -33.7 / 8114.22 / 8147.92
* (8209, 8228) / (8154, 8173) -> 52.9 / 8225.20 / 8172.34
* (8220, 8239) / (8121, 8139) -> 96.1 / 8232.78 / 8136.67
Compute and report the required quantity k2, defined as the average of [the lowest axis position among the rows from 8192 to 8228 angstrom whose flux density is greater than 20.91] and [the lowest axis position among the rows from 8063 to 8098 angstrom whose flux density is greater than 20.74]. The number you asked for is 8129.4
